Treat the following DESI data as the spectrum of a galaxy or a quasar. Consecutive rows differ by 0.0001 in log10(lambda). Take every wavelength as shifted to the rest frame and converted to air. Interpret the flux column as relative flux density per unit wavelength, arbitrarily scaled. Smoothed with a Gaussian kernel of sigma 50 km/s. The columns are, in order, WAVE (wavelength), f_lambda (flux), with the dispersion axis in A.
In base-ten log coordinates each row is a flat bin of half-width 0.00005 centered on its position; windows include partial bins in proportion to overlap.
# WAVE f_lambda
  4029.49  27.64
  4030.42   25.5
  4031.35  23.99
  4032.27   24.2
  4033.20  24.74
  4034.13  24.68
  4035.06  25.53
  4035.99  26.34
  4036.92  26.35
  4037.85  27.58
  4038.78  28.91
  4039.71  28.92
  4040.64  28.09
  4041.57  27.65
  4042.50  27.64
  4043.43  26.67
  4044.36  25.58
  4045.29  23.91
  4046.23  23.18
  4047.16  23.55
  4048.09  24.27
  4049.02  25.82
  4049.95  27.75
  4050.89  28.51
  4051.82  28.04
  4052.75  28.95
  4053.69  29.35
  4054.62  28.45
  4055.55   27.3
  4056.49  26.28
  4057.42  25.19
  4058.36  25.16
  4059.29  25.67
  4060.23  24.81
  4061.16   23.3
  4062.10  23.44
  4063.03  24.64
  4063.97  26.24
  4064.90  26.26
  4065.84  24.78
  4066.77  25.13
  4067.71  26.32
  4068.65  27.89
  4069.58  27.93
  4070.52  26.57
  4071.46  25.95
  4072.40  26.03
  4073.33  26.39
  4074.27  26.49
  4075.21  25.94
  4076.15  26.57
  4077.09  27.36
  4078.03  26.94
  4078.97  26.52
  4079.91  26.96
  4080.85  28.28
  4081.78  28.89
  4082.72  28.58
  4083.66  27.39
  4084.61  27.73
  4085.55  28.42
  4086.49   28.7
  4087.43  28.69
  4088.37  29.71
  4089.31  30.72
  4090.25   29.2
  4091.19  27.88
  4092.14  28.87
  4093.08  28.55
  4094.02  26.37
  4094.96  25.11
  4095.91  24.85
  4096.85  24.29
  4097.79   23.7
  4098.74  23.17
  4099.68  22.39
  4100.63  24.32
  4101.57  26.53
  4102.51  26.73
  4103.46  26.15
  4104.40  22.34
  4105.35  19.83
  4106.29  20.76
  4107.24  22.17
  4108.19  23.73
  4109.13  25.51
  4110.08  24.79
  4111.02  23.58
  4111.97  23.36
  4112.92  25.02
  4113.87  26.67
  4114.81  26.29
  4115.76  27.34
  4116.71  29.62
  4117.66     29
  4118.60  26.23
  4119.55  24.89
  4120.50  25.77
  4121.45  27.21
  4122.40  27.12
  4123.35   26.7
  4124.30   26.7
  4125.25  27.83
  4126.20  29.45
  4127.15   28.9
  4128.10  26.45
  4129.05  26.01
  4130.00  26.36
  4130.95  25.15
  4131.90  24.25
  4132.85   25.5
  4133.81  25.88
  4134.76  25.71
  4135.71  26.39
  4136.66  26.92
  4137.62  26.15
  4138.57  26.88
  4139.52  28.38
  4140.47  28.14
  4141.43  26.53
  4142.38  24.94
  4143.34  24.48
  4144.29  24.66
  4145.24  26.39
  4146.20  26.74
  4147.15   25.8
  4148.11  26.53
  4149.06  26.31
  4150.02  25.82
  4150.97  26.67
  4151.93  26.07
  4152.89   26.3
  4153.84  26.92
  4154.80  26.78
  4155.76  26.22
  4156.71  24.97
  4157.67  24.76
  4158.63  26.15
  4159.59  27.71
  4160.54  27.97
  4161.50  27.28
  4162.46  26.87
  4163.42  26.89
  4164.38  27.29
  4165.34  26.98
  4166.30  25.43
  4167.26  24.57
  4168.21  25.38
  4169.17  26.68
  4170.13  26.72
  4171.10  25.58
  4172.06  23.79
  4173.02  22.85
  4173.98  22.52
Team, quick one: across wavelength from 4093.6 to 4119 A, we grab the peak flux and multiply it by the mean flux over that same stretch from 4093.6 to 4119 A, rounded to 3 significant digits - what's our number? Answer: 735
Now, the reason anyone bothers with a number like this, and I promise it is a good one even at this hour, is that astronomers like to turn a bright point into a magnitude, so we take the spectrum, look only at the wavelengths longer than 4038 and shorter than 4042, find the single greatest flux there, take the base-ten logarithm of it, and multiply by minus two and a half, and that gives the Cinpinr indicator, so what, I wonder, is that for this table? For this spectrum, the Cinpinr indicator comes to -3.65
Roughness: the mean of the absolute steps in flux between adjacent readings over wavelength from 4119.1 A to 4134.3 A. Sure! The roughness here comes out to 0.87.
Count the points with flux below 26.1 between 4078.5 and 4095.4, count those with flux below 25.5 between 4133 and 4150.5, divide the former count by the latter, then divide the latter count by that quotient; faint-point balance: 9.0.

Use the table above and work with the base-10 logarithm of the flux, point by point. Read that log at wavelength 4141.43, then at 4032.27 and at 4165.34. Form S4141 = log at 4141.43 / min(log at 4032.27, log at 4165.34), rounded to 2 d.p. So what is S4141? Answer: 1.03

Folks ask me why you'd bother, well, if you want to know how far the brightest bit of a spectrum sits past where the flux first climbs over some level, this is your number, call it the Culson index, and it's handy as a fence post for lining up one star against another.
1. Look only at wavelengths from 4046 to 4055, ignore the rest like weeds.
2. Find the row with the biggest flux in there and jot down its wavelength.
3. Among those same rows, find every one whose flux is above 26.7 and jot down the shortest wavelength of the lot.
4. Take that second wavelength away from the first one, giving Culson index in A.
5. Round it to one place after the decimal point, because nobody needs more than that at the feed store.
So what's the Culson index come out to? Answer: 3.7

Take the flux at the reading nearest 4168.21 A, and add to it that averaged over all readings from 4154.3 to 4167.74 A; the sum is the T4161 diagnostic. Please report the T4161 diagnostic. 51.8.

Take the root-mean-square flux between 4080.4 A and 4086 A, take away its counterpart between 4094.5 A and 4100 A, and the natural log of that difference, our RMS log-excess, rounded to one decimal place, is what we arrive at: 1.5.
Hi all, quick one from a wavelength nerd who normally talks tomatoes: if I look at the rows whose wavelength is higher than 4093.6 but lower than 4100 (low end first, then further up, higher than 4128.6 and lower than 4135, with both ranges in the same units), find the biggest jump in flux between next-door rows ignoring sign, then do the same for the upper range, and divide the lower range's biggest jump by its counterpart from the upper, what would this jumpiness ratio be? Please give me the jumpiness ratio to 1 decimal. 1.0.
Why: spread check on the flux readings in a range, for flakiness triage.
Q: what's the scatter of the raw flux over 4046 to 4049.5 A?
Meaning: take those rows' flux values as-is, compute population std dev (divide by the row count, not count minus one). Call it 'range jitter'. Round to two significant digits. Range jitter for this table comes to 1.0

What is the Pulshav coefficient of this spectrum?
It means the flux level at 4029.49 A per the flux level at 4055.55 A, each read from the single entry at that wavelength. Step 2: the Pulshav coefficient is 1.01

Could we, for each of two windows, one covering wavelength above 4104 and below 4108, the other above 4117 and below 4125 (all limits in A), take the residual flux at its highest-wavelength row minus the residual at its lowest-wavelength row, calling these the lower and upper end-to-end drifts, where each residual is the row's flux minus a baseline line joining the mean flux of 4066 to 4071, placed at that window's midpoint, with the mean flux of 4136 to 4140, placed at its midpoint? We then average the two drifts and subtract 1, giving -2.3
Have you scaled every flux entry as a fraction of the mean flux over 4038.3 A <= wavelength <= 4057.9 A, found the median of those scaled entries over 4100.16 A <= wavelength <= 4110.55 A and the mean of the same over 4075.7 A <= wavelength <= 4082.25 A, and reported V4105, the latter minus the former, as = 0.11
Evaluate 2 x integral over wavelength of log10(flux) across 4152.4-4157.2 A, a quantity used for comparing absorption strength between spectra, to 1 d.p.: 13.6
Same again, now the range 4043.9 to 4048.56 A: 12.9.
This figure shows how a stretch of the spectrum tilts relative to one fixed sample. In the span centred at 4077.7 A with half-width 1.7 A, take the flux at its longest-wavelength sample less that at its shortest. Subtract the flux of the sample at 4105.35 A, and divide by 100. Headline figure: -0.199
